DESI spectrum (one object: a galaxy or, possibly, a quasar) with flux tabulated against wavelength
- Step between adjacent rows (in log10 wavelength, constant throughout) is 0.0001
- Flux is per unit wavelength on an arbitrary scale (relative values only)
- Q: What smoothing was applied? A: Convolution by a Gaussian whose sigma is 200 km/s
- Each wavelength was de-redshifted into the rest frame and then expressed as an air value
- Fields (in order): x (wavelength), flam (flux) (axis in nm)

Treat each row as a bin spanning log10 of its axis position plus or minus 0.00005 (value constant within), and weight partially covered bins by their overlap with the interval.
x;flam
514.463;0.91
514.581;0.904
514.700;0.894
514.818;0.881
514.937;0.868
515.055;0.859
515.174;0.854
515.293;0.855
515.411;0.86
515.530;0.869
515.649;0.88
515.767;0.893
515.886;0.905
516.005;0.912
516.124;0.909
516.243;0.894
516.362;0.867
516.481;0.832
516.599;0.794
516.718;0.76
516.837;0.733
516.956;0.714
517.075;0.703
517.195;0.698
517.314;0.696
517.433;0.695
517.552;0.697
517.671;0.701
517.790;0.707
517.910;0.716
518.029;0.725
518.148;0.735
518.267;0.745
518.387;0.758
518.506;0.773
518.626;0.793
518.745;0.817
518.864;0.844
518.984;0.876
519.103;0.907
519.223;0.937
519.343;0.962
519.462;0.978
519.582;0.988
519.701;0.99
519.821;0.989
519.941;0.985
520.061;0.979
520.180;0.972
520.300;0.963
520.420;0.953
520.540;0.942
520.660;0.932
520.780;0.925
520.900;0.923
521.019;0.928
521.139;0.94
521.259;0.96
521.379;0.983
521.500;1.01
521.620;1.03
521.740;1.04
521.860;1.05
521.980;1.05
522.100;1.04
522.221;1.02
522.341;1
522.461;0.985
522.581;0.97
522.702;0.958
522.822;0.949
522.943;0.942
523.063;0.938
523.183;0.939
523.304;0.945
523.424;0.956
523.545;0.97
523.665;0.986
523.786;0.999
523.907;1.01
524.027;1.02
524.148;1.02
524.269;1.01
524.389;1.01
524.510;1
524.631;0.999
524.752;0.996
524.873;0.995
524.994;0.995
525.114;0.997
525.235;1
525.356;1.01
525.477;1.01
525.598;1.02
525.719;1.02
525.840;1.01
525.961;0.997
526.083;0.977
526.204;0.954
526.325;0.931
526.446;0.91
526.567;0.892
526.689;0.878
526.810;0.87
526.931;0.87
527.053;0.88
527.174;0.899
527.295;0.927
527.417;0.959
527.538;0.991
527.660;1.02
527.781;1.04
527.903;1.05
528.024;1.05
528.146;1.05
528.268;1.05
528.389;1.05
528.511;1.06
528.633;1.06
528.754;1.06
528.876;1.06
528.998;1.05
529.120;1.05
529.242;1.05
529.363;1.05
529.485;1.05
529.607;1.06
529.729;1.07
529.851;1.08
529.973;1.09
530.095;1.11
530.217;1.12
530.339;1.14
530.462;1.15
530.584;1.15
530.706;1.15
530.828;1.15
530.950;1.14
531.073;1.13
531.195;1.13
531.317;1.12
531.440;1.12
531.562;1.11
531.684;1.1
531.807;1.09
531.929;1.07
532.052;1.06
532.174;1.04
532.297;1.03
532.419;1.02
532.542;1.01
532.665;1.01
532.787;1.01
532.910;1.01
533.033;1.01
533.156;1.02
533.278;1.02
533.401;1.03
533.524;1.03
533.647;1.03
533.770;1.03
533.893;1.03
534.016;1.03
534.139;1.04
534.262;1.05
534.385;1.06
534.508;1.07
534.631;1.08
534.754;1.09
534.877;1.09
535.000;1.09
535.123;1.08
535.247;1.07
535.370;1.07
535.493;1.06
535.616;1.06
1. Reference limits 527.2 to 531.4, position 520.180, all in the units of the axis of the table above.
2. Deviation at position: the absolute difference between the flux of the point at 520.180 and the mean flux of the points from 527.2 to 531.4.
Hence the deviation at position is 0.10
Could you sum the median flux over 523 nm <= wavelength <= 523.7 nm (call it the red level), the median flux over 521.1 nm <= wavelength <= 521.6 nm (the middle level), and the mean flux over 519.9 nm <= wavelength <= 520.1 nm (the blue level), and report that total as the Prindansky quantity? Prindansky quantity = 2.90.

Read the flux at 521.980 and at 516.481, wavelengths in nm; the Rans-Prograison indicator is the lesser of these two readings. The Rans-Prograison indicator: 0.83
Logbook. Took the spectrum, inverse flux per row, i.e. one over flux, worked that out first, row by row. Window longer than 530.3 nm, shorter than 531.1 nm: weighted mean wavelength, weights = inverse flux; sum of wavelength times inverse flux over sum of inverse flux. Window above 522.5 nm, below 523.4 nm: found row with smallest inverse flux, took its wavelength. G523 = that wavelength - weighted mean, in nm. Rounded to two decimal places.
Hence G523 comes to -8.13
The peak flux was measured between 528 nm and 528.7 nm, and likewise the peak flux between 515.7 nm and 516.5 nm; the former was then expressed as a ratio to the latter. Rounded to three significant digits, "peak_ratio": 1.16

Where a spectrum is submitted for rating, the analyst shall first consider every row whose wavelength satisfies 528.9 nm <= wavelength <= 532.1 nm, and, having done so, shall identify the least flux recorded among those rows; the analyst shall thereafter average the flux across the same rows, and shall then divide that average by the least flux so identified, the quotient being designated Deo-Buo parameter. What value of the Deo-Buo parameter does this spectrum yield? 1.05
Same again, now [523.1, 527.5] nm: 1.11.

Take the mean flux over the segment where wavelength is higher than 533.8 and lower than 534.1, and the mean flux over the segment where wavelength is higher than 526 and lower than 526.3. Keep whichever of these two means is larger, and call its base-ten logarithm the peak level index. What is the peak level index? 0.013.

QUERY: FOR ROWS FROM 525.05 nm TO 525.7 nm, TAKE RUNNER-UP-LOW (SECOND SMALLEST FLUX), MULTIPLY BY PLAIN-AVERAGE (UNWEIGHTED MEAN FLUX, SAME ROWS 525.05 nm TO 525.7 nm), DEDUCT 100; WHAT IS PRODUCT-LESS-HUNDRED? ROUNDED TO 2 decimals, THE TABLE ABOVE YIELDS -98.99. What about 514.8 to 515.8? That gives -99.26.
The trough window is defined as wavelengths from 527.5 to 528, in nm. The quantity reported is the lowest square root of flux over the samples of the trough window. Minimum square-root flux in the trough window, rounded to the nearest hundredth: 1.00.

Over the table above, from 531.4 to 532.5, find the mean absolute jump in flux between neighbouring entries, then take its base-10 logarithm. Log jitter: -1.90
